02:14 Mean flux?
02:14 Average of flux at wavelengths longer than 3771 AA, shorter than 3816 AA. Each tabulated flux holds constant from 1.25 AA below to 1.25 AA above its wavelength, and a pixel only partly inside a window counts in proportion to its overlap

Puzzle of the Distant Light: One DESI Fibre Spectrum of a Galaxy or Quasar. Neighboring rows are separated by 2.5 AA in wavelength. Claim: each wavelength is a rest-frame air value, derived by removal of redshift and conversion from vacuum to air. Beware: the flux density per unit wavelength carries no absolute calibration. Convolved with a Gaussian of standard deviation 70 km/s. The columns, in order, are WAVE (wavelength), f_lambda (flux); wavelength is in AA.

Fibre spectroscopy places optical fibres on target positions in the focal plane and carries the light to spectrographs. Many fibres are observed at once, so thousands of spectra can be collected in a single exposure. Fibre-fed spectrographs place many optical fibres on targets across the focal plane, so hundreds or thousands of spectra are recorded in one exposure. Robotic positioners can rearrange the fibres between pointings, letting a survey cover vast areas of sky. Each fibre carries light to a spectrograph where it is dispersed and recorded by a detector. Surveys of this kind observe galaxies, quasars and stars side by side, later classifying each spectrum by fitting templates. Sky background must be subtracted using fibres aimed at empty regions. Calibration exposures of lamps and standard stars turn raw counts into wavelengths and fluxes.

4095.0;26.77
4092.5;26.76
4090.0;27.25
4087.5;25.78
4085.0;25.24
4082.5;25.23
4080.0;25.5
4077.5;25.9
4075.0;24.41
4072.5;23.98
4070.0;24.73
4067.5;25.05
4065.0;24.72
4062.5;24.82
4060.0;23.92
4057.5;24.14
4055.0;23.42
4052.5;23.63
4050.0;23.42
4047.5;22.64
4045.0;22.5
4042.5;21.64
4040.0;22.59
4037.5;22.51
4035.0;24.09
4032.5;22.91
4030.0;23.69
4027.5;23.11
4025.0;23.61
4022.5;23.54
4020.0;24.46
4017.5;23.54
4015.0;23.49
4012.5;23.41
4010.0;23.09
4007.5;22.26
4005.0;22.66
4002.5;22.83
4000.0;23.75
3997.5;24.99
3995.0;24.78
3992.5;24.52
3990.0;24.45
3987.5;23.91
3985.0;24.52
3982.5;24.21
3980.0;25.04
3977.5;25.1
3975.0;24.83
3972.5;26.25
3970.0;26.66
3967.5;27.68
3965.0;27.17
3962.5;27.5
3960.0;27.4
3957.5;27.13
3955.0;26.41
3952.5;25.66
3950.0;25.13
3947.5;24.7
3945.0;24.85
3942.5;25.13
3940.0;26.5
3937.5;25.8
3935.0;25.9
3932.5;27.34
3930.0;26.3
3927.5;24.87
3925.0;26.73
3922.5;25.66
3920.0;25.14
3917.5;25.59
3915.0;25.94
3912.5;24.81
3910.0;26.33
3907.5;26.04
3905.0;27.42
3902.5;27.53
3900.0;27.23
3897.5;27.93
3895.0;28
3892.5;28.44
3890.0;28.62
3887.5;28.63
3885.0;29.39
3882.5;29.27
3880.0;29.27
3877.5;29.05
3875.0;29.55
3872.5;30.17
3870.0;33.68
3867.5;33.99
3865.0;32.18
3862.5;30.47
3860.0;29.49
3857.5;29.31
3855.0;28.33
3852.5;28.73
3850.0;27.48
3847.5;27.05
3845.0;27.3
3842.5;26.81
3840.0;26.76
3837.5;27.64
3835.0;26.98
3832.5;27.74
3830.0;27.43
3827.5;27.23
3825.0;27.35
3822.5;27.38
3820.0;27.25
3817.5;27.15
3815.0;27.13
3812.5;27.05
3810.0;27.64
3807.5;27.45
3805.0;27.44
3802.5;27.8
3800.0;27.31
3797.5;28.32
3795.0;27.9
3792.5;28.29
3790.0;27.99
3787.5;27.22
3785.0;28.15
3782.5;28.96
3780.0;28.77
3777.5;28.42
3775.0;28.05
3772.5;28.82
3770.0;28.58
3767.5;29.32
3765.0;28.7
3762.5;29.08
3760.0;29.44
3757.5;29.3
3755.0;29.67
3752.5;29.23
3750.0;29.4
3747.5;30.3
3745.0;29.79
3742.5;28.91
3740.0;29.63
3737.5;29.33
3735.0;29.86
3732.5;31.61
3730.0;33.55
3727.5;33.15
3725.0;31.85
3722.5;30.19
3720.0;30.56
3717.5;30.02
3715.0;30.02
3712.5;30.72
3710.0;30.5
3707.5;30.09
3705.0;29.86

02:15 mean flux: 28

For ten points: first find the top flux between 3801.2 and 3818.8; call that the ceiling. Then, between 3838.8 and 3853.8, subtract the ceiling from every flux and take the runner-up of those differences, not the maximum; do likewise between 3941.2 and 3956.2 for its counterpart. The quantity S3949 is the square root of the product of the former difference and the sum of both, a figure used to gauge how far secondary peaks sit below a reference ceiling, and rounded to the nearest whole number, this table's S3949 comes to 1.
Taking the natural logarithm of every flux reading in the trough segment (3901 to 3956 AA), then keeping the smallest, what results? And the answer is 3.21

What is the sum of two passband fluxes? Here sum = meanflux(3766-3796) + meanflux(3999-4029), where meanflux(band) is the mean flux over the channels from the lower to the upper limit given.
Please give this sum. 52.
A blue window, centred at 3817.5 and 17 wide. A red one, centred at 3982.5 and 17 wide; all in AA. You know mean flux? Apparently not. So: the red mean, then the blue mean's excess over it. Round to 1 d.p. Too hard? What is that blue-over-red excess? 2.7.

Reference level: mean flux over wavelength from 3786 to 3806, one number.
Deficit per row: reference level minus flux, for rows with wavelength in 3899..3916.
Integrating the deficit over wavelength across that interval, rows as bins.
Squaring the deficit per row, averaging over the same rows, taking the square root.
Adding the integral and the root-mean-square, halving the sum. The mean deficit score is 12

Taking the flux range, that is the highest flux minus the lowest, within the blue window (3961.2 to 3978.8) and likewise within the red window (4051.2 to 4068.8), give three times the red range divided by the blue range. 1.7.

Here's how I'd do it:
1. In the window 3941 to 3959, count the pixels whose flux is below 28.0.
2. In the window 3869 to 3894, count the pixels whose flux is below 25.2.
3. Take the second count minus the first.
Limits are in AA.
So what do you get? -7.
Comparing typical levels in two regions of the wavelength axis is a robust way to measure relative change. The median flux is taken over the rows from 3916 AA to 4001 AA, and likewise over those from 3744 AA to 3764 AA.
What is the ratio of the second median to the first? 1.16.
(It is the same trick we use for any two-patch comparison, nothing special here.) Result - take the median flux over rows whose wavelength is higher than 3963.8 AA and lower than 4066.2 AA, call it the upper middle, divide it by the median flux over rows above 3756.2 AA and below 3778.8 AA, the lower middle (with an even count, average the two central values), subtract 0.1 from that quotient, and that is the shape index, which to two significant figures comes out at 0.72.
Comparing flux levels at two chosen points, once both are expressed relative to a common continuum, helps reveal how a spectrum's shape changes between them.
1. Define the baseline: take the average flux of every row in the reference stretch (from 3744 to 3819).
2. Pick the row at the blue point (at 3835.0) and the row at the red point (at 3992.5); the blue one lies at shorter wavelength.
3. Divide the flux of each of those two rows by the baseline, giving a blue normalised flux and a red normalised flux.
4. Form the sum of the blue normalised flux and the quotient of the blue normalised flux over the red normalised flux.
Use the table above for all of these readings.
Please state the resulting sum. 2.05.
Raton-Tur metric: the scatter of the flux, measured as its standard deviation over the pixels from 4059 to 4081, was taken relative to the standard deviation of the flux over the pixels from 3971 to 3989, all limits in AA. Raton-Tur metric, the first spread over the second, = 0.9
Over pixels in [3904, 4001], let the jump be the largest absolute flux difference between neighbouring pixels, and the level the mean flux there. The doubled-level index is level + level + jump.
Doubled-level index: 53.3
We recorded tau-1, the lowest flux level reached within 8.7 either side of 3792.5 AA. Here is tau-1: 27.22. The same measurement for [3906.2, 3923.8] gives 24.81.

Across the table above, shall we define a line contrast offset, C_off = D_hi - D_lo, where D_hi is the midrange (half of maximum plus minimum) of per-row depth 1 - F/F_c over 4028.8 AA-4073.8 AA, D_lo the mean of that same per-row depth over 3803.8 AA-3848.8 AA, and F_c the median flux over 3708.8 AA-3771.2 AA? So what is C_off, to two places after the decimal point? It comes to 0.13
